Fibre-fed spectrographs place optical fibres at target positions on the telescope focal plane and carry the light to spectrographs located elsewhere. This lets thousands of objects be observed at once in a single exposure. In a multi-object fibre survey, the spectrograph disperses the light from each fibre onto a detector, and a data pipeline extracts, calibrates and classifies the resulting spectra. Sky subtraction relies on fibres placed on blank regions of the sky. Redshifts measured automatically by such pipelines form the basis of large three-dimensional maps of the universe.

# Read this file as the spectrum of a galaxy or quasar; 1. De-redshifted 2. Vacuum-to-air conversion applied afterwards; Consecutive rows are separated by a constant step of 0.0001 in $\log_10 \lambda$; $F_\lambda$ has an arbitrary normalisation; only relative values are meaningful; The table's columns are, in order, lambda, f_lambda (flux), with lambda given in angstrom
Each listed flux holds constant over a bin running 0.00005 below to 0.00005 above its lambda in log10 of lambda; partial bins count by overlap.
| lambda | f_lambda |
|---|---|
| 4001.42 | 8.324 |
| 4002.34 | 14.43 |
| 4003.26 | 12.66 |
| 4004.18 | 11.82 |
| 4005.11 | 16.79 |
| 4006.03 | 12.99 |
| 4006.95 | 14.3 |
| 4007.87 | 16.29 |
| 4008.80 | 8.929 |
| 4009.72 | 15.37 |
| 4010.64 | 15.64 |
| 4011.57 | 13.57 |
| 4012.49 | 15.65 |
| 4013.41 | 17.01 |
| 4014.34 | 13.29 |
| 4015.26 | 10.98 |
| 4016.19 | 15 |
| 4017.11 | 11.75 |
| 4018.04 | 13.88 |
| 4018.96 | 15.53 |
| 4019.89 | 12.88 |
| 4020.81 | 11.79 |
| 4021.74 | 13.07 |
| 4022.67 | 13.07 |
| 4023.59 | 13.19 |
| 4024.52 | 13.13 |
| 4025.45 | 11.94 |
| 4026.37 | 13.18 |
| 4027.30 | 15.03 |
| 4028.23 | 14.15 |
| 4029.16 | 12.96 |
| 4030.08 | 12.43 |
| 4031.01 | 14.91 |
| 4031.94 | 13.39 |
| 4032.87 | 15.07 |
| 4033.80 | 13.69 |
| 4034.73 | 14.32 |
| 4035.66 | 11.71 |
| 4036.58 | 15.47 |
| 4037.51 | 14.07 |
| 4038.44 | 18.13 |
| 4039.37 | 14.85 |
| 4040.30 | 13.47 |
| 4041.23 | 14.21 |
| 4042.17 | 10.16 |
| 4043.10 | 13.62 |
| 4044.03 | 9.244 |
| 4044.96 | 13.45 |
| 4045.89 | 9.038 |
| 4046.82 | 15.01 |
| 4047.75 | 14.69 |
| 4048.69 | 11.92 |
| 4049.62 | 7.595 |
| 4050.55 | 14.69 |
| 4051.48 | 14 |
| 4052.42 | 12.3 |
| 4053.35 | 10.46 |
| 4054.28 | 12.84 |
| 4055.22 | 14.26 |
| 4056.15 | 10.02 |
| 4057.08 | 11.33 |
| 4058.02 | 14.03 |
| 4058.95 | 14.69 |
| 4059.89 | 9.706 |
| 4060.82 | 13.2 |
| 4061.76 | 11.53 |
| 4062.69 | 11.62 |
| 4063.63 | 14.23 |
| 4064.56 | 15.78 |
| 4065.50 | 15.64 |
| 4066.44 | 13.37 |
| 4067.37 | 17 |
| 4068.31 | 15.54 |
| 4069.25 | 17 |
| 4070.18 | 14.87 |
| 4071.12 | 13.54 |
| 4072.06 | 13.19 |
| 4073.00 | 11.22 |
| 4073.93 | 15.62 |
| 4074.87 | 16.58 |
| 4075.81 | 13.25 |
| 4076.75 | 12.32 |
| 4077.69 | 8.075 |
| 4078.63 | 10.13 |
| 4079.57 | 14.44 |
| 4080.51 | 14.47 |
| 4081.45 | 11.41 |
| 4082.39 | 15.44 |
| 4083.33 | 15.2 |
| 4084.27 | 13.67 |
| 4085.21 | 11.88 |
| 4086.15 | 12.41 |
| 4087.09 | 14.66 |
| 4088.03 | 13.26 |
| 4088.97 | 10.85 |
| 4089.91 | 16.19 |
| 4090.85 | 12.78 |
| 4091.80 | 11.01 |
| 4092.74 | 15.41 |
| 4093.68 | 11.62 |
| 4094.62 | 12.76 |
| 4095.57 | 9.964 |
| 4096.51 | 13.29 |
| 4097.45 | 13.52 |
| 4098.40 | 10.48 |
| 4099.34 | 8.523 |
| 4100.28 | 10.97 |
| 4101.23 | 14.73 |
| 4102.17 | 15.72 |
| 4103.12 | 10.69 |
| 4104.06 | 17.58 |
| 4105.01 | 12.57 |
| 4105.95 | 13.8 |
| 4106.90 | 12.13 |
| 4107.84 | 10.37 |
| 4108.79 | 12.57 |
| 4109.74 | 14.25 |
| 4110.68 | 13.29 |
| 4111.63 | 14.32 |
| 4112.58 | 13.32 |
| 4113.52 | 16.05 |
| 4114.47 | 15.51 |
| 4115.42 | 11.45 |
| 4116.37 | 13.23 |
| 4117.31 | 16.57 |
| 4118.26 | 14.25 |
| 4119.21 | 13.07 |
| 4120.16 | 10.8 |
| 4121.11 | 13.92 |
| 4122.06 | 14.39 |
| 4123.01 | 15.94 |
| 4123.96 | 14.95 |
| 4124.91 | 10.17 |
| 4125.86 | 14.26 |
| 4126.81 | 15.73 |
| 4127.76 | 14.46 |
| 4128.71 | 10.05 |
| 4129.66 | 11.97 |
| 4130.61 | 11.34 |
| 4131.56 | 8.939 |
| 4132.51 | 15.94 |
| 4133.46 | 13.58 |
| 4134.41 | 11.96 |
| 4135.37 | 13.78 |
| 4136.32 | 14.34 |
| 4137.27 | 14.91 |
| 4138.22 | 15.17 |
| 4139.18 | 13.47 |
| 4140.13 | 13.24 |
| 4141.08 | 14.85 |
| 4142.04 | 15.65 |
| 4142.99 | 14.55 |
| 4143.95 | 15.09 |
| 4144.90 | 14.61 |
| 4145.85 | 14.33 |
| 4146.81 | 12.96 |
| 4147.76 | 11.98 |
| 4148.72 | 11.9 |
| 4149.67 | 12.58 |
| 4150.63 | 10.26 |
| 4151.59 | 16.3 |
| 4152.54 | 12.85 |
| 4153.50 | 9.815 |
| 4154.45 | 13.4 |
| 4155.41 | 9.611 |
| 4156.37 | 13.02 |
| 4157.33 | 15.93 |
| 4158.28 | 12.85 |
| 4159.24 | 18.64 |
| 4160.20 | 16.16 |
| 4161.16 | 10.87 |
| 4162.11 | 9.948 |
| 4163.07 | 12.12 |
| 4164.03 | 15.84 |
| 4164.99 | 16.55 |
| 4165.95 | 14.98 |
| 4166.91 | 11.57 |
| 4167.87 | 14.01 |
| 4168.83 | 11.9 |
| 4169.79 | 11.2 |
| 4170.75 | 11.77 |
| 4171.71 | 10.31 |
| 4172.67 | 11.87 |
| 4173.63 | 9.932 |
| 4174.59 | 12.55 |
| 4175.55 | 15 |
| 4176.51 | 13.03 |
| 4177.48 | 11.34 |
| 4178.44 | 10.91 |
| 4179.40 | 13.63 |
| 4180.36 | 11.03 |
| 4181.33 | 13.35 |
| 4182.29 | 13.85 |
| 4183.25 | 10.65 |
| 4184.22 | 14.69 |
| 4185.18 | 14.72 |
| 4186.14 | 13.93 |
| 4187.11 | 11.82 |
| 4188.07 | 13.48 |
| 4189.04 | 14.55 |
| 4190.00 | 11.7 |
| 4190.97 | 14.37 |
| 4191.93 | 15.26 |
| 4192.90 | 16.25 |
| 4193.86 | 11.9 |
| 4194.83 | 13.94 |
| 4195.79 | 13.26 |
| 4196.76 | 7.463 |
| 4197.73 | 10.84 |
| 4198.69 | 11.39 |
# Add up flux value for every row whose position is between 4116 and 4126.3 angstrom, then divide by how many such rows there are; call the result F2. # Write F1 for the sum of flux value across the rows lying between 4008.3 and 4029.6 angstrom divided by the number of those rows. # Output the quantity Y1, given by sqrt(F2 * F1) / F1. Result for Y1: 1.01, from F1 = 13.5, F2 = 13.8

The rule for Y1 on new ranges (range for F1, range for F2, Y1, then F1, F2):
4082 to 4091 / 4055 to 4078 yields 1.00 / 13.6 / 13.5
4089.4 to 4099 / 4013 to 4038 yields 1.03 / 12.7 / 13.6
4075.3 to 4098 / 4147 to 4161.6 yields 1.01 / 12.8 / 13.1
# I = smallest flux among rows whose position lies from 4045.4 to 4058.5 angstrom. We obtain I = 7.595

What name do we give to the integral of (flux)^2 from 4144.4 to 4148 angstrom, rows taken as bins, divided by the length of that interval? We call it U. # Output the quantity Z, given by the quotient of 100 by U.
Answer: 0.54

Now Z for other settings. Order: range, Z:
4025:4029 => 0.54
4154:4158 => 0.58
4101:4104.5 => 0.45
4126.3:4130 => 0.57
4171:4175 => 0.79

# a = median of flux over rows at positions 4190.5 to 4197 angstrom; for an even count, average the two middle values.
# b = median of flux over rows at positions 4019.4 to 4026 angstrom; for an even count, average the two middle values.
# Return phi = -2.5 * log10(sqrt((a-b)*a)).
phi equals -1.4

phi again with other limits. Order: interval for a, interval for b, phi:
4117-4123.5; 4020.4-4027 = -1.5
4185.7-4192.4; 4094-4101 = -2.0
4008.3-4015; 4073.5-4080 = -1.9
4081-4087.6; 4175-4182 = -1.2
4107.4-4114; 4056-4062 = -1.7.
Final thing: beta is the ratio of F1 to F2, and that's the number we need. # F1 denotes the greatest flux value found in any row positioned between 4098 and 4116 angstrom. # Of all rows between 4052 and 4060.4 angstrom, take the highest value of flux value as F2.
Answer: 1.20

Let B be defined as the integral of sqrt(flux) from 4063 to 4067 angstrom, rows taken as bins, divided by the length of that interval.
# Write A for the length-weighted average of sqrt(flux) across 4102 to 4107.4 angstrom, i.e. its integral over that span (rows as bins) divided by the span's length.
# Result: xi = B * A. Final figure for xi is 14.1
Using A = 3.68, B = 3.83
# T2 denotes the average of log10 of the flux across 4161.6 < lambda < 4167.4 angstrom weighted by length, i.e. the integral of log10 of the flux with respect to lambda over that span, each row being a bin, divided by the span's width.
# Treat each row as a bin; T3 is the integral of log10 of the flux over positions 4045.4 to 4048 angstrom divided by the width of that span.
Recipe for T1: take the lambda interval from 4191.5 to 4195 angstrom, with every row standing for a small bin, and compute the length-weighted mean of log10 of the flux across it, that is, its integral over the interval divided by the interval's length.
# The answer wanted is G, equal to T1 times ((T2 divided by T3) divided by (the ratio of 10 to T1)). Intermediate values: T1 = 1.15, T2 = 1.12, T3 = 1.097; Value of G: 0.136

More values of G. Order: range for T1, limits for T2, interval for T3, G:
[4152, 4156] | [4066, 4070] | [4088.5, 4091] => 0.119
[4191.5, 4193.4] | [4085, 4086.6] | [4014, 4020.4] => 0.139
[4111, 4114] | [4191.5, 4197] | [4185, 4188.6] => 0.133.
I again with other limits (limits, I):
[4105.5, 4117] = 10.37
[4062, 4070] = 11.62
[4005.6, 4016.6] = 8.929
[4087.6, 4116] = 8.523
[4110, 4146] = 8.939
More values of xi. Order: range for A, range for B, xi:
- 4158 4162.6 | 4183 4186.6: 13.6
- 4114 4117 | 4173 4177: 13.0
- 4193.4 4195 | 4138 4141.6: 13.3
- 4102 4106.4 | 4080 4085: 13.9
